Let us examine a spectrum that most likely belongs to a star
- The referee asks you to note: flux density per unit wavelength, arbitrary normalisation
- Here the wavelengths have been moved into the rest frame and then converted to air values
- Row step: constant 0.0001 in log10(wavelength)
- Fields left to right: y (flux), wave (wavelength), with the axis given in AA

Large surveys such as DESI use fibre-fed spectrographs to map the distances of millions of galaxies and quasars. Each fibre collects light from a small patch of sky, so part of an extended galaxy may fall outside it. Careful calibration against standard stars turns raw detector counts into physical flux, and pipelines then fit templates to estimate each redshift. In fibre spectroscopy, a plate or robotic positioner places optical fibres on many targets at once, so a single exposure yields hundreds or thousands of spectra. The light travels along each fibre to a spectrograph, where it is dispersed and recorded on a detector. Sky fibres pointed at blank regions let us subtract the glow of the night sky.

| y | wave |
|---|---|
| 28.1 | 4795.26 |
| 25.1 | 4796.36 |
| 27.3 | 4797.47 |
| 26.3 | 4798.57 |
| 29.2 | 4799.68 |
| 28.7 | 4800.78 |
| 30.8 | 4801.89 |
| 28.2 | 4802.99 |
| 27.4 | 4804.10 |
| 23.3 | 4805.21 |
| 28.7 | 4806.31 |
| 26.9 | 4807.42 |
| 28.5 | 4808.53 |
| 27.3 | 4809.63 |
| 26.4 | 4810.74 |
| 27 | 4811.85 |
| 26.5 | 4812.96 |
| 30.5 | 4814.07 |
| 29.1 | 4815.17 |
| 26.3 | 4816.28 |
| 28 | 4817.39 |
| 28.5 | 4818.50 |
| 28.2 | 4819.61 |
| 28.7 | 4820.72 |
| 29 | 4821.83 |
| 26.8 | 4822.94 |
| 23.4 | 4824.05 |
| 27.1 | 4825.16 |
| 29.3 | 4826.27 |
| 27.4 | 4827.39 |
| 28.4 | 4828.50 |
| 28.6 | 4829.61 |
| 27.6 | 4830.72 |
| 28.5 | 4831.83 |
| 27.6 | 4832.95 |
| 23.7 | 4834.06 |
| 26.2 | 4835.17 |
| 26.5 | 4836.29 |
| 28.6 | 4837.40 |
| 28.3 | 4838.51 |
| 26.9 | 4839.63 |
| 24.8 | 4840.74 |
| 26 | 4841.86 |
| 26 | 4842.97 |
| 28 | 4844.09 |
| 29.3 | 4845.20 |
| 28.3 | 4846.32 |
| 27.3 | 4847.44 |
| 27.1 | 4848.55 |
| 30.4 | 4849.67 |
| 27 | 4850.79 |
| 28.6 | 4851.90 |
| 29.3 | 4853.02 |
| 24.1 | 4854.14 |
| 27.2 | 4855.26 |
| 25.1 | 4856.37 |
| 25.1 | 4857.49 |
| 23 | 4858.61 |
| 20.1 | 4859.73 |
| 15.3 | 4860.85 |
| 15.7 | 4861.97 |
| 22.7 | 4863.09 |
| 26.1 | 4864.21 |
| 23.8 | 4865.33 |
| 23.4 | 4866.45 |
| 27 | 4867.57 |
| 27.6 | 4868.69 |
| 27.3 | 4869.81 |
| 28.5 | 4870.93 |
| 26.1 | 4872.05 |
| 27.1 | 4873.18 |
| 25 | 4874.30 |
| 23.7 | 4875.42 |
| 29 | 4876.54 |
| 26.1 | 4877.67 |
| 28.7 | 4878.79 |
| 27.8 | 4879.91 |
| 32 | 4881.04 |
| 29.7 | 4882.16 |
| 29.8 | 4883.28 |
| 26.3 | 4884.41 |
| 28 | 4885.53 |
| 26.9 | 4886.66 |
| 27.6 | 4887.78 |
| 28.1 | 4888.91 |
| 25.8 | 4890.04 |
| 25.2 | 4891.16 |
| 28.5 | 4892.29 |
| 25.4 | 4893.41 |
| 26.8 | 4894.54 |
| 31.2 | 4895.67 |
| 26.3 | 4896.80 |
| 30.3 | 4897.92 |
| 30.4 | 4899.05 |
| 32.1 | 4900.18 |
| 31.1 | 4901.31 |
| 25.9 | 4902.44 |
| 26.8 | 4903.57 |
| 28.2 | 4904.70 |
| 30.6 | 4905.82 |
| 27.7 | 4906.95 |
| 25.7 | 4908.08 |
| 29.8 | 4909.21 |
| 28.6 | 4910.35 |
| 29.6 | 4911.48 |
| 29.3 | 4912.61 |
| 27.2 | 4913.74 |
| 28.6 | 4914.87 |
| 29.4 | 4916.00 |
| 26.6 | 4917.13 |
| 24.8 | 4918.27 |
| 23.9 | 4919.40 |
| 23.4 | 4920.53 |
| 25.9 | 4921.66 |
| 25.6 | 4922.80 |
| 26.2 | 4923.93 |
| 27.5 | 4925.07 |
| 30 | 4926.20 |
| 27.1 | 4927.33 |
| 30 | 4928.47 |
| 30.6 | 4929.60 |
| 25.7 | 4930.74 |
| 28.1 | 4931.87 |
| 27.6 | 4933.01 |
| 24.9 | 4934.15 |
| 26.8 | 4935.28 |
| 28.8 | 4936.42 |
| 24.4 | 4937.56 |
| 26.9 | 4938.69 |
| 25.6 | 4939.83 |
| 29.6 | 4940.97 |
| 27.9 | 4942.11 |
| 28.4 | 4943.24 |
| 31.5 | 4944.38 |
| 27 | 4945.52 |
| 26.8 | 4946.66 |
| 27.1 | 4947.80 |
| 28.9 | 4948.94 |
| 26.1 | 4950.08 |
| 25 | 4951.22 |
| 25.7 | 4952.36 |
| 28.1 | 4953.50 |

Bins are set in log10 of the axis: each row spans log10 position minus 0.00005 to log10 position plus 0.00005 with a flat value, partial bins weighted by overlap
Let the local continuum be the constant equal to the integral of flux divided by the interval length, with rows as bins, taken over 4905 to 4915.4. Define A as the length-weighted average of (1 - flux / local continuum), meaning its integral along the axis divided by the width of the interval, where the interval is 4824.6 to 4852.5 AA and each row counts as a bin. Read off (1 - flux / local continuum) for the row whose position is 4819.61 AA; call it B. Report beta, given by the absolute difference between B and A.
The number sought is 0.02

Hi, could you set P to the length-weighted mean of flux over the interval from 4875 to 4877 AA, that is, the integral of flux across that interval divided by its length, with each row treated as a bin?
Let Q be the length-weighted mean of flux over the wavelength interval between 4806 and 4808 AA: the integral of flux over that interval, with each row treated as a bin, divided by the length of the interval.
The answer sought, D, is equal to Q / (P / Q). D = 28.8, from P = 26.4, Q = 27.6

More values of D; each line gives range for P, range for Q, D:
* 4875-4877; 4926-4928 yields 30.4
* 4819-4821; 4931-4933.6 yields 26.7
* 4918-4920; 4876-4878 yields 31.3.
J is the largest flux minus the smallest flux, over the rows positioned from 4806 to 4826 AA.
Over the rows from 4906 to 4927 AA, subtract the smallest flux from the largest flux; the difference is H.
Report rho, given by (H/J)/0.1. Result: 9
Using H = 6.6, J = 7.1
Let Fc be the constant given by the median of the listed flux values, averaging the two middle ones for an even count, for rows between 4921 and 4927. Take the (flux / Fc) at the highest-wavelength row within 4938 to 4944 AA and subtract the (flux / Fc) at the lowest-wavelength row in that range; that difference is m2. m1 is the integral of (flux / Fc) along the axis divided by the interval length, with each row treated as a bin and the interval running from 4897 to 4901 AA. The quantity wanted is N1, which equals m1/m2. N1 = 20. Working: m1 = 1.17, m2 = 0.06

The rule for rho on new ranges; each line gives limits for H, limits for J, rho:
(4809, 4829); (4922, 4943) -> 11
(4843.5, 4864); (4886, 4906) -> 22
